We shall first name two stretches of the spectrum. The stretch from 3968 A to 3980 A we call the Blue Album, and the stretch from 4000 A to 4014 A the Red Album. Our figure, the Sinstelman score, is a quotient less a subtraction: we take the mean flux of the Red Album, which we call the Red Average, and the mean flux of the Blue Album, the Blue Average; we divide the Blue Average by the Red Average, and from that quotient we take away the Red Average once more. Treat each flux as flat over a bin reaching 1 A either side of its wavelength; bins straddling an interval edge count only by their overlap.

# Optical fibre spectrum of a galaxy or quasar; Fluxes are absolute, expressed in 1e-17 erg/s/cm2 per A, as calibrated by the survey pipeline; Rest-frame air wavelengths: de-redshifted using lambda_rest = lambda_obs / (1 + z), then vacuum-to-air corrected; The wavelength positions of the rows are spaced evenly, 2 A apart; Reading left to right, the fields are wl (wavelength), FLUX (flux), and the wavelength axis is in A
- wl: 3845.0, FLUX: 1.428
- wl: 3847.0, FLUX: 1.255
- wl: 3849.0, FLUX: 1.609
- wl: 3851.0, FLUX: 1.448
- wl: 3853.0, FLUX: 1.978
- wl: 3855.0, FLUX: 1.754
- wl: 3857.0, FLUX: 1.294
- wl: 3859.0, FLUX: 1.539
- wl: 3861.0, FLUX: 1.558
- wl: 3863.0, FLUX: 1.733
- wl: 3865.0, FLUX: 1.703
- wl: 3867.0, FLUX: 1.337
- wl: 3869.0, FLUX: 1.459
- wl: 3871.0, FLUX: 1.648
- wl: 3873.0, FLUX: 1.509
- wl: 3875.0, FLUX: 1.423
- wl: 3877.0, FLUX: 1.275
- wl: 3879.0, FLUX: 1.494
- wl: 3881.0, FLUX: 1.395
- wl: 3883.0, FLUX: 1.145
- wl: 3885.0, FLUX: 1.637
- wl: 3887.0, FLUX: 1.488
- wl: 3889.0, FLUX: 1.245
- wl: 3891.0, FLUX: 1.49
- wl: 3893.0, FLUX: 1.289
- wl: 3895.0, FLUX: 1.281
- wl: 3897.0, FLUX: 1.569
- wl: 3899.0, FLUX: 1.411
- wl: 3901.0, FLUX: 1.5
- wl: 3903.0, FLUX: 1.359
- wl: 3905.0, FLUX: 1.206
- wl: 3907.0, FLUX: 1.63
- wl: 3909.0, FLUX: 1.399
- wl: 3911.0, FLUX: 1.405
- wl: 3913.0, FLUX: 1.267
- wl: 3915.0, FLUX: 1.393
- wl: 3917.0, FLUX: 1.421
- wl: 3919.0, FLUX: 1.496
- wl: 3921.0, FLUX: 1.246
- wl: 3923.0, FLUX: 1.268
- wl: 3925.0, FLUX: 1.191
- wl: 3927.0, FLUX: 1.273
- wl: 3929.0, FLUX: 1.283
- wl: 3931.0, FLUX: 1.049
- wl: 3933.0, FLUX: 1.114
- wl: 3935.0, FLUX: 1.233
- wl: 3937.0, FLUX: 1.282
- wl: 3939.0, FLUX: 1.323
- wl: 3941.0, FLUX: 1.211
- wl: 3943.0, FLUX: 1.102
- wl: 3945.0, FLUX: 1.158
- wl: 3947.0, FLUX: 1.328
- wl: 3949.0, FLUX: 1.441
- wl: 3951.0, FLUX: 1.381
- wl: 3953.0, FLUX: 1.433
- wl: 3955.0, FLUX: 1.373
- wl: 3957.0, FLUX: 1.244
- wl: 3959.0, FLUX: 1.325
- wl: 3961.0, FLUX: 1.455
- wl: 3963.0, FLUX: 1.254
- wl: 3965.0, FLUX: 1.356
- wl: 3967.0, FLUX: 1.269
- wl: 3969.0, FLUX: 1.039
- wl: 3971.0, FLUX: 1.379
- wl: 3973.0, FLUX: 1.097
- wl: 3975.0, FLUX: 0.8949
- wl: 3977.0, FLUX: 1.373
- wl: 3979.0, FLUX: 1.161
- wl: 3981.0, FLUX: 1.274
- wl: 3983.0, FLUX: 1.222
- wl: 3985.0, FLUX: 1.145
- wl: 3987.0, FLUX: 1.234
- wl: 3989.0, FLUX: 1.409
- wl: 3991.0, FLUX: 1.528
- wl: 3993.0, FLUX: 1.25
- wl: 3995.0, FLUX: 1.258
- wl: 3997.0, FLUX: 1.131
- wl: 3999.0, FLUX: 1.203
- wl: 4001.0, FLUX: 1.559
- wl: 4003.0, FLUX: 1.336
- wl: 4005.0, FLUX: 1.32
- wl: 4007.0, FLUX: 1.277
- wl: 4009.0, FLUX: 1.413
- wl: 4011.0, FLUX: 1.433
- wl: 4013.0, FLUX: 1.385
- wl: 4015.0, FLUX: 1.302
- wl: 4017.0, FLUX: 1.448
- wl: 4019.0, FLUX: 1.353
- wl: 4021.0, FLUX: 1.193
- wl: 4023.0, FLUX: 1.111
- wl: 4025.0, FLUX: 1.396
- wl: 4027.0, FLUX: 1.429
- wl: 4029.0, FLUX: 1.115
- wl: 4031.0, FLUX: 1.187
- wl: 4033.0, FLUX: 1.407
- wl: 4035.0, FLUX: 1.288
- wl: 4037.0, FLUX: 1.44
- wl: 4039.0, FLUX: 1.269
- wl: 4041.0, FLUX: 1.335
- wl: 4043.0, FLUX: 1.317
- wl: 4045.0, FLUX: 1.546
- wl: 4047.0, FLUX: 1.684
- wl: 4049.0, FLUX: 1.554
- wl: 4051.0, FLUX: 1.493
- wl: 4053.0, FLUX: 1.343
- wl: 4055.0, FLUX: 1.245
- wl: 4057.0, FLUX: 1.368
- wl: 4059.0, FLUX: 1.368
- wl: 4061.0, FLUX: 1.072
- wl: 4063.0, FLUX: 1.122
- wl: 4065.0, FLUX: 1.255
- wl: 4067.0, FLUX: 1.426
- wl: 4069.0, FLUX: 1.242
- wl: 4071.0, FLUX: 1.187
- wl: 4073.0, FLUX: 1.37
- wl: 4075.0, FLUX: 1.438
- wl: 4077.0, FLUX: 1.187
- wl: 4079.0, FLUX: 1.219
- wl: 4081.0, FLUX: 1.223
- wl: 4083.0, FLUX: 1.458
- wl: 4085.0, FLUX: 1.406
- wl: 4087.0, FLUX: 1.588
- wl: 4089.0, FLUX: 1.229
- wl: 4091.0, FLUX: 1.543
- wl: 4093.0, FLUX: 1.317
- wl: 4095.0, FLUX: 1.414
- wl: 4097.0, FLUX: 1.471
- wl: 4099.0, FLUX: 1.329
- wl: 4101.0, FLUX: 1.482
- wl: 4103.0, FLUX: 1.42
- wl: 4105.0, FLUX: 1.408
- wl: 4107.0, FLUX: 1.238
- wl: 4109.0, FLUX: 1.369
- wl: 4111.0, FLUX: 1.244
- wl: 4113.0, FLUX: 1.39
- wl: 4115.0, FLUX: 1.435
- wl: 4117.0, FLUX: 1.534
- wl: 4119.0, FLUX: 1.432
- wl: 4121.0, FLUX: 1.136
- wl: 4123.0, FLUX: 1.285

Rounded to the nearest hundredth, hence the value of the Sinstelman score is -0.56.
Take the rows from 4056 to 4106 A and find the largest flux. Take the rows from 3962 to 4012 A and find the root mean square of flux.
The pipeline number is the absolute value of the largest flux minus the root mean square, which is 0.31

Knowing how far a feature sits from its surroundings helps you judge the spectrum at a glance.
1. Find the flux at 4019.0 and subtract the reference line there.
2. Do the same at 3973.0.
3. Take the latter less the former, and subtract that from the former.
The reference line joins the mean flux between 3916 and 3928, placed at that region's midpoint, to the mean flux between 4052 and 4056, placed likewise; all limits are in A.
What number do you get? 0.32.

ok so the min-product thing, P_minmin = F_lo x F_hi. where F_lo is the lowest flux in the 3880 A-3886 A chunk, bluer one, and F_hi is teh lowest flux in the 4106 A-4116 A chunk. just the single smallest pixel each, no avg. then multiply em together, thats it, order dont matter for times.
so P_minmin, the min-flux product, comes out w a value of 1.42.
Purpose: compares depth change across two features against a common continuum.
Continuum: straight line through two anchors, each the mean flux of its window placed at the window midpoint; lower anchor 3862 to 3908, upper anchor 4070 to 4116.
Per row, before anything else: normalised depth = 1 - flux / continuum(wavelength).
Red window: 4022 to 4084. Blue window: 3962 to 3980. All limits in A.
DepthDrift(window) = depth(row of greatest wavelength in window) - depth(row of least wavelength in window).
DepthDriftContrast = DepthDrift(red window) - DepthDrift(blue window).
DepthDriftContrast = -0.33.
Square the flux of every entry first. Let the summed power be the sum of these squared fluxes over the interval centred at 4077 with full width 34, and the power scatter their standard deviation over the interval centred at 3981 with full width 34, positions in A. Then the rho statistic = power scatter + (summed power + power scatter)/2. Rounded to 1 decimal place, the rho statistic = 15.3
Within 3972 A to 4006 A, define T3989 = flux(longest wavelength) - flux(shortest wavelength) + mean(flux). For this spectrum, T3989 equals 1.48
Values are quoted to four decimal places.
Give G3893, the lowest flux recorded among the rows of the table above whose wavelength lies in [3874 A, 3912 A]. 1.1450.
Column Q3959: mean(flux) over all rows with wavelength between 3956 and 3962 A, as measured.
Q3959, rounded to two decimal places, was 1.34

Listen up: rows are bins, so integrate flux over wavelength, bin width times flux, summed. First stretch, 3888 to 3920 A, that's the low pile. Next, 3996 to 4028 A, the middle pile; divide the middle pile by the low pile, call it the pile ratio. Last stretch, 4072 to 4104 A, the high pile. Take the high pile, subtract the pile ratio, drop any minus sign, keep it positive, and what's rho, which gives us 43.2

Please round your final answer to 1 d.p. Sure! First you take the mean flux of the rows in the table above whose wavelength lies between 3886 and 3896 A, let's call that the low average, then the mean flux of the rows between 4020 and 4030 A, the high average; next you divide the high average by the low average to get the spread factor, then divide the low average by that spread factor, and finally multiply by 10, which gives 14.8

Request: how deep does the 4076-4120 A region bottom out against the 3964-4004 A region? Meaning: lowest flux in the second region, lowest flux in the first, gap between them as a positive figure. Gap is 0.29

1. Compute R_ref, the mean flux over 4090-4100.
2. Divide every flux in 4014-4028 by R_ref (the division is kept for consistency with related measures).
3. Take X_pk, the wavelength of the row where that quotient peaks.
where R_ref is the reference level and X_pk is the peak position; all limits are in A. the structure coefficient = 4017.0 A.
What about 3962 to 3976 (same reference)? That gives 3971.0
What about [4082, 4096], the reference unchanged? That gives 4087.0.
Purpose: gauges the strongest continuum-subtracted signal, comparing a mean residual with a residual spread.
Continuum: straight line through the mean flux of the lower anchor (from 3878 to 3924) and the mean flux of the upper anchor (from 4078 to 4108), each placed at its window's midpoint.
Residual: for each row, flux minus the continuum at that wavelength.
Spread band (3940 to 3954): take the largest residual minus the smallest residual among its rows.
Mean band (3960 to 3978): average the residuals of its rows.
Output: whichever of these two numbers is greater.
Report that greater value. 0.34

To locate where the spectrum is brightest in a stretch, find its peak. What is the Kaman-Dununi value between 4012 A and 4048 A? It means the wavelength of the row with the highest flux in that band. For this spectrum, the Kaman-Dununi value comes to 4047.0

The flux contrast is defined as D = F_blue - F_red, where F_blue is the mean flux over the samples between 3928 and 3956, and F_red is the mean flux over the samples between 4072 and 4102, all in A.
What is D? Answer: -0.11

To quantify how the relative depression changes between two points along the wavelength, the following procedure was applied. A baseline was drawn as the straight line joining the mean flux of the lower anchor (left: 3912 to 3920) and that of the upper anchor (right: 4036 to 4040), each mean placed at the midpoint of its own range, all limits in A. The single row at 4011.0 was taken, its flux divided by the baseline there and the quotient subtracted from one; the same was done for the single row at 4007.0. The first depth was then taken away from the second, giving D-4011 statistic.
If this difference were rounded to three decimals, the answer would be 0.115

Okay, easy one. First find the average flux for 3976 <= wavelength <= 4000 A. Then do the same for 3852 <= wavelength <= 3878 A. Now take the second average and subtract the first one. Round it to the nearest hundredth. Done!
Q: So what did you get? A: 0.29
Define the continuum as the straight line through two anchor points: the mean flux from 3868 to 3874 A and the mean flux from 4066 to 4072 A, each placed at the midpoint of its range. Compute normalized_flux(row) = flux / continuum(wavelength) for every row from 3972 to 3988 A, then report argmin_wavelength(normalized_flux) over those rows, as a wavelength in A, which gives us 3975.0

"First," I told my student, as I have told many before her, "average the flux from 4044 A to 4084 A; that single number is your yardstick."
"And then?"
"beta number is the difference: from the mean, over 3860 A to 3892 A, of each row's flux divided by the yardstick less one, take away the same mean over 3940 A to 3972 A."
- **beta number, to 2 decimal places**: 0.13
